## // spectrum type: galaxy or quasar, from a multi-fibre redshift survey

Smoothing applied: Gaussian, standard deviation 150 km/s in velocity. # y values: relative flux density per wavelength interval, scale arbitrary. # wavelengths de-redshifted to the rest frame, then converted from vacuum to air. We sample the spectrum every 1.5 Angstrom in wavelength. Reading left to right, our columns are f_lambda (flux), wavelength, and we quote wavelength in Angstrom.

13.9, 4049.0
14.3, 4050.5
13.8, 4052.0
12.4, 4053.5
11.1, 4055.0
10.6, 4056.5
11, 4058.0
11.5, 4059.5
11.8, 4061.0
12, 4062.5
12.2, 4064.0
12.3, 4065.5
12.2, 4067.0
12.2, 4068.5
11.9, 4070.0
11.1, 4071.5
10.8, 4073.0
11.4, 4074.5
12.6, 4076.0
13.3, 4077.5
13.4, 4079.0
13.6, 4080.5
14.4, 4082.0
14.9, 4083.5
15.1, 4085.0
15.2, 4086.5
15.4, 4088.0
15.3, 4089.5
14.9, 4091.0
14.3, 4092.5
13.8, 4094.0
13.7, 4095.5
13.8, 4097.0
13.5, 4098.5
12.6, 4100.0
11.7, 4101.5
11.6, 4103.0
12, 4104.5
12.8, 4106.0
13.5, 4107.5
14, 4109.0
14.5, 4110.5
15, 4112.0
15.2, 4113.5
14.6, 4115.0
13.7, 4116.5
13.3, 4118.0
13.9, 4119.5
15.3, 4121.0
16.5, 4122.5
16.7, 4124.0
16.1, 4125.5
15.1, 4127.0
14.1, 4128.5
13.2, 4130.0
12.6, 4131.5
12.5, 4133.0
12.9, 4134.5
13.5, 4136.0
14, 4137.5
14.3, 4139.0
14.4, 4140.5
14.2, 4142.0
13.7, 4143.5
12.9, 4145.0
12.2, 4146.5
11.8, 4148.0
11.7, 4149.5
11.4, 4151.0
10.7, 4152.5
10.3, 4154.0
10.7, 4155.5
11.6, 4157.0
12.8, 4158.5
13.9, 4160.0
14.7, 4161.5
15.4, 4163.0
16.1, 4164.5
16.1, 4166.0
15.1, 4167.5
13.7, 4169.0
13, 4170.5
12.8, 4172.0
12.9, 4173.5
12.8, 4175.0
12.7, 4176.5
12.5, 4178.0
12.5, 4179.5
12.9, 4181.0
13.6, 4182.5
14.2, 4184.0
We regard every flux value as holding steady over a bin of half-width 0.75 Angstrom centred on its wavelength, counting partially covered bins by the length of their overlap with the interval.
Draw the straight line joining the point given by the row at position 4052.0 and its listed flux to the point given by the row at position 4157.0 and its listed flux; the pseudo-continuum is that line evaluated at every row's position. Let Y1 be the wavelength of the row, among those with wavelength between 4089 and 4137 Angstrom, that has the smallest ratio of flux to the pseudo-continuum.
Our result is 4103.0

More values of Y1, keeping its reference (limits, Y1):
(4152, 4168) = 4154.0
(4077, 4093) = 4077.5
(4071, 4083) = 4073.0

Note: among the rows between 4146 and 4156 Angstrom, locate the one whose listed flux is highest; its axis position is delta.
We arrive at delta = 4146.5 Angstrom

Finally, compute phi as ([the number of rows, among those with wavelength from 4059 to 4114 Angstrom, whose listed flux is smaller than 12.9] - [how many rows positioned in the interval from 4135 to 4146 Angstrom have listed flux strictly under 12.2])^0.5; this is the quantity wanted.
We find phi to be 4.12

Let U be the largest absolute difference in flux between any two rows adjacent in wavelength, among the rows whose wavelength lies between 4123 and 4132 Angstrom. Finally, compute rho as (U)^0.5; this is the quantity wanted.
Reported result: 1.00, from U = 1.00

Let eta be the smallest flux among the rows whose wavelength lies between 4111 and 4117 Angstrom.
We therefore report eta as 13.7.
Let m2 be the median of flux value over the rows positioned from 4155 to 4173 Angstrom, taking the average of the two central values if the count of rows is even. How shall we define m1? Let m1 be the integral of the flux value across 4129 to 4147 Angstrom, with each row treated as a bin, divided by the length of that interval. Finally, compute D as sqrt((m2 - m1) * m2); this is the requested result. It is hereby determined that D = 2.4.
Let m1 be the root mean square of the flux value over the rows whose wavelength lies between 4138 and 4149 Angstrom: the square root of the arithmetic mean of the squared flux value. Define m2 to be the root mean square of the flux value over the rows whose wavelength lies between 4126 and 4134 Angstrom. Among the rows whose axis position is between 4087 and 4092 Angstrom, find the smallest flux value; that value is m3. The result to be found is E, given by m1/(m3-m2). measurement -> 10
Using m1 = 13.4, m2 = 13.5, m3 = 14.9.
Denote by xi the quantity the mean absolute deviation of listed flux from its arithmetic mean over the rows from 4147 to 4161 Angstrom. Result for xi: 0.8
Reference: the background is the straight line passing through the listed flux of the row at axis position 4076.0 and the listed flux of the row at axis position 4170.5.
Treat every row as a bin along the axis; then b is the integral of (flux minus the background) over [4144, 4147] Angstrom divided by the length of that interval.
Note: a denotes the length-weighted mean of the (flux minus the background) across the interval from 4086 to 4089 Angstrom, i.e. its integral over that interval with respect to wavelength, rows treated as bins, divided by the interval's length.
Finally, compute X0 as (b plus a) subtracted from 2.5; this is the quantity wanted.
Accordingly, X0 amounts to 0.1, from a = 2.7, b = -0.2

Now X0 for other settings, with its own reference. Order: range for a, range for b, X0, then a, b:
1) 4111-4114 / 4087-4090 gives -2.5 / 2.3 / 2.7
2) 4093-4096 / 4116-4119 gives 0.6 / 1.1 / 0.7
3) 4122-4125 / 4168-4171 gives -1.8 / 3.8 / 0.5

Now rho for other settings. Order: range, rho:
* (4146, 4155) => 0.84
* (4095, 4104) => 0.95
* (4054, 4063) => 0.71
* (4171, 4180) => 0.45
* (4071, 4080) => 1.10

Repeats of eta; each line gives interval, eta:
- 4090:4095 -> 13.8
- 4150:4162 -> 10.3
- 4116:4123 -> 13.3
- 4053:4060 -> 10.6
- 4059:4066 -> 11.5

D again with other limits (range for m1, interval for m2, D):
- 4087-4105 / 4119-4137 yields 2.4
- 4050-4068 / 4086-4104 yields 4.9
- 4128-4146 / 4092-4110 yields 0.1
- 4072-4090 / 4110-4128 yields 4.5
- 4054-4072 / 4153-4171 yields 5.4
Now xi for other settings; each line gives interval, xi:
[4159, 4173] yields 1.1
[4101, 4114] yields 1.2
